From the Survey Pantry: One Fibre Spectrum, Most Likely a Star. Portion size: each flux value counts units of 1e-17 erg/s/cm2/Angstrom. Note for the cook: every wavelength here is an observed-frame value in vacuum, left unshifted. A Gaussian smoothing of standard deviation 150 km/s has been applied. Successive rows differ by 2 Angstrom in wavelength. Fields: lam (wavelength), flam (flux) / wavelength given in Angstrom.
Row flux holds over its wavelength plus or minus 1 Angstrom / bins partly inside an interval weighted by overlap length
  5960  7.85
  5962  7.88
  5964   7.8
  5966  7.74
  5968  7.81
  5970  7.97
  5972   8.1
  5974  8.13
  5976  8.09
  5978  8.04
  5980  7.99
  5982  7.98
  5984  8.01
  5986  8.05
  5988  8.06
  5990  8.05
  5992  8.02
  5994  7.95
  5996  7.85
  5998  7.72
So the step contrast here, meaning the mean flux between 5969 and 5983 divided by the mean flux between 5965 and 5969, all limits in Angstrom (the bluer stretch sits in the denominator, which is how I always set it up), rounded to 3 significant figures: 1.03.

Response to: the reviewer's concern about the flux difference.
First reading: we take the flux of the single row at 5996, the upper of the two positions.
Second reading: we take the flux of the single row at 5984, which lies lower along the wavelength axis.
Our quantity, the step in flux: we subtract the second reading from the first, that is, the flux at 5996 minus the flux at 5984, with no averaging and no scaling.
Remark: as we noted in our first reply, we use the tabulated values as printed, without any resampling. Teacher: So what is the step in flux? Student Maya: -0.16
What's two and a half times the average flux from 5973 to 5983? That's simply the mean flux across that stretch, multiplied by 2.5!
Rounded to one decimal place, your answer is 20.1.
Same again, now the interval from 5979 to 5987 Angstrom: 20.0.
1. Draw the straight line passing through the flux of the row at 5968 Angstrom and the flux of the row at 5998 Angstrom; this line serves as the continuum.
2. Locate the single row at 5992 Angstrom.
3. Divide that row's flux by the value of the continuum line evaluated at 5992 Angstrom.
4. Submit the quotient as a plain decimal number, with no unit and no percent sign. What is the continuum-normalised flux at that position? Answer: 1.04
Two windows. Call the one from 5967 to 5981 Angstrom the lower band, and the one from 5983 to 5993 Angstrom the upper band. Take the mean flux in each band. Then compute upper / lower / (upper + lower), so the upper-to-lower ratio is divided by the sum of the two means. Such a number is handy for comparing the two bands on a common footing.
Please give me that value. 0.0624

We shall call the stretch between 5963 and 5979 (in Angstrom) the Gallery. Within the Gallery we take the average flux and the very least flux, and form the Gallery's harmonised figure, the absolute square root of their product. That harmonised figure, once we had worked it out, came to 7.85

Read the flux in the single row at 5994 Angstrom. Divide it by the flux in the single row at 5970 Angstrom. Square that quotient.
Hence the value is 0.99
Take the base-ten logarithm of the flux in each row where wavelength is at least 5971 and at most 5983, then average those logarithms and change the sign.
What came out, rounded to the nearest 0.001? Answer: -0.906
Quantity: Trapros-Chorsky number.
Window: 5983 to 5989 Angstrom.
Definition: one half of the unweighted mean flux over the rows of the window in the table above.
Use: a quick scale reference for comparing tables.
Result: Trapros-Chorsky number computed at 4.02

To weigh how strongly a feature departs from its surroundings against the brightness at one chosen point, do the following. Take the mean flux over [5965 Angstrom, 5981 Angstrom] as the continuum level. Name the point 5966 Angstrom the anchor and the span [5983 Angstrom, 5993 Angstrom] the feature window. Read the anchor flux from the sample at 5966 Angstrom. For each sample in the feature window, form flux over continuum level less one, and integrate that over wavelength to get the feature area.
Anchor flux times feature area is 0.53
